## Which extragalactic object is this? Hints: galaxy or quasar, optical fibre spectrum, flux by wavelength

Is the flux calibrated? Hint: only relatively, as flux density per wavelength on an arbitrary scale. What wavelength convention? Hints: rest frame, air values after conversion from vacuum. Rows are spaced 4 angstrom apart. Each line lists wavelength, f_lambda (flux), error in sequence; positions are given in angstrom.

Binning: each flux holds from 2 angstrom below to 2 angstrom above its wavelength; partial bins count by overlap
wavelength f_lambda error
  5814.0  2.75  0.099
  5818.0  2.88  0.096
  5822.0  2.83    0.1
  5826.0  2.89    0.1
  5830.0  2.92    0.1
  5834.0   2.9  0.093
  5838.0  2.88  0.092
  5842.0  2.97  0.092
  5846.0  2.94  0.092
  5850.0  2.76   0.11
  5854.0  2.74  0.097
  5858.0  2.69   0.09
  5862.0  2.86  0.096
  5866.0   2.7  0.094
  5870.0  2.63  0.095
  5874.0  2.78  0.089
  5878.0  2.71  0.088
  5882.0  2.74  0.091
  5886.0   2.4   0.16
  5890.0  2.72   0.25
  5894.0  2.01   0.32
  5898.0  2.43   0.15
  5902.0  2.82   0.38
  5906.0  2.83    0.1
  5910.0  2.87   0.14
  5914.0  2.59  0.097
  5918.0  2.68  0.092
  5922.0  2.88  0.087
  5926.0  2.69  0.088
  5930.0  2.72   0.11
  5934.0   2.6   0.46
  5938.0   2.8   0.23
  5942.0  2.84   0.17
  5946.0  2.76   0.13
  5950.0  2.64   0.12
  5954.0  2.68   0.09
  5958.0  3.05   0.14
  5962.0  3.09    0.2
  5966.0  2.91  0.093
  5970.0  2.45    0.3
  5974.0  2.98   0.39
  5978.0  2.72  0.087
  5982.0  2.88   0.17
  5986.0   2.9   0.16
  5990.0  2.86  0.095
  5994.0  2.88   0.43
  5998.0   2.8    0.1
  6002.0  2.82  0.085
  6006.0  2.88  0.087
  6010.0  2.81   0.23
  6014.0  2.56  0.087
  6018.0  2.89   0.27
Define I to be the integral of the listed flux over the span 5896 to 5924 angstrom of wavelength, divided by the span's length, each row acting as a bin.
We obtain 2.73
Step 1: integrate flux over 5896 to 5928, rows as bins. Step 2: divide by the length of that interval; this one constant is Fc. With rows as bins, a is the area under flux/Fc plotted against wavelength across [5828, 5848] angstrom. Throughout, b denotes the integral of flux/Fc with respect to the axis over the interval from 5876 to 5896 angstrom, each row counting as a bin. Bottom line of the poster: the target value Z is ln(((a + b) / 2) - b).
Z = 0.4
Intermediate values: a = 21.5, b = 18.5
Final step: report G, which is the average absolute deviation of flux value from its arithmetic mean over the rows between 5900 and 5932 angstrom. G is 0.09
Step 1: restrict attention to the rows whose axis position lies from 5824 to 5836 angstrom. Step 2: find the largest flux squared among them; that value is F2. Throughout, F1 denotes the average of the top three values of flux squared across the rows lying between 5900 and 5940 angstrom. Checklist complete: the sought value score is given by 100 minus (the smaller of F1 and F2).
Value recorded 91.8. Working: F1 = 8.18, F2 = 8.53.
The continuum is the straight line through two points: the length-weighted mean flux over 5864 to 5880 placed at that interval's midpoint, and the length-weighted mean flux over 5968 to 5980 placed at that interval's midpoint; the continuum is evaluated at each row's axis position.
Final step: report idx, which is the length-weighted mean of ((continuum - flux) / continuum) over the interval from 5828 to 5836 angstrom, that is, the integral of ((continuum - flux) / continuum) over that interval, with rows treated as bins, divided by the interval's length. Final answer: -0.08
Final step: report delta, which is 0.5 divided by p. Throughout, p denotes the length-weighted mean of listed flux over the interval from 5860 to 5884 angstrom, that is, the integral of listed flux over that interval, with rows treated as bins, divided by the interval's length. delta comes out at 0.183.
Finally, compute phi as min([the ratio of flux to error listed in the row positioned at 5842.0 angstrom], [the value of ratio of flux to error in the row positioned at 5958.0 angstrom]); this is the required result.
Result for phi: 21.8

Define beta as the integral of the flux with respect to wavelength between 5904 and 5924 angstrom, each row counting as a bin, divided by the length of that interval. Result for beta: 2.77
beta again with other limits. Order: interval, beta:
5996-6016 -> 2.77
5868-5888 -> 2.65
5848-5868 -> 2.75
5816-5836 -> 2.88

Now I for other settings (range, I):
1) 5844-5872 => 2.76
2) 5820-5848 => 2.90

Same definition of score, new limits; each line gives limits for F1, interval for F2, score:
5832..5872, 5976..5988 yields 91.6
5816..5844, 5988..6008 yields 91.7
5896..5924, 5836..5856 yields 91.8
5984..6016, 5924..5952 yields 91.9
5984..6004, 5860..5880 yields 91.8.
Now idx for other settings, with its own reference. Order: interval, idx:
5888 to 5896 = 0.13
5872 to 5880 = -0.01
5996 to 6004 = -0.03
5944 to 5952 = 0.01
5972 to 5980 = -0.05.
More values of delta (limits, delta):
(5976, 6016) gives 0.178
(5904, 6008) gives 0.179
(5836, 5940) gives 0.185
